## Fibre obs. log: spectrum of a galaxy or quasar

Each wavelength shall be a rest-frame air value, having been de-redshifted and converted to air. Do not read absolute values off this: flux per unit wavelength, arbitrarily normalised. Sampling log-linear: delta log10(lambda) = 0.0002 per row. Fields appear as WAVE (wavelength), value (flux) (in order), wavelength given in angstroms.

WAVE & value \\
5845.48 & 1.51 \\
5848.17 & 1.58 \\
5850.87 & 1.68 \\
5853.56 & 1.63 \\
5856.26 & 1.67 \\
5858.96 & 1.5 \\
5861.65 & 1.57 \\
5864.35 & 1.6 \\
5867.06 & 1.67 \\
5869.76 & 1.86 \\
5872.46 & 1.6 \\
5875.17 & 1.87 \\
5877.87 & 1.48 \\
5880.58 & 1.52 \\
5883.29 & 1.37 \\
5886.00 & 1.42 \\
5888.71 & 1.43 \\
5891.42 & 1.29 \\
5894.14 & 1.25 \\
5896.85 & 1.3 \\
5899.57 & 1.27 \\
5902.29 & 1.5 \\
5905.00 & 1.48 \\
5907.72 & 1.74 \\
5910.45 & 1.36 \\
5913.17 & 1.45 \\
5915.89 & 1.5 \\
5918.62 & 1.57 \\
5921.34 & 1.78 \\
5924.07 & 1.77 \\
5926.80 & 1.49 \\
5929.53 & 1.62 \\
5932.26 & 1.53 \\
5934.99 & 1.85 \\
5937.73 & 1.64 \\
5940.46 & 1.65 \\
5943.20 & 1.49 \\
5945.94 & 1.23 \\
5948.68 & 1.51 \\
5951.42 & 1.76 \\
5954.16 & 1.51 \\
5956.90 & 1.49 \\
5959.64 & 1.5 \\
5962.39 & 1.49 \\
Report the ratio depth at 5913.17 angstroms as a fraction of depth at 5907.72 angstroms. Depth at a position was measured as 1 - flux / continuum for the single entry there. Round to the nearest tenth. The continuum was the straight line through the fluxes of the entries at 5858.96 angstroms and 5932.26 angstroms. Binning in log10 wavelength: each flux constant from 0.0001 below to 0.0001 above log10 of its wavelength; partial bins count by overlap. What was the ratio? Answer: -0.3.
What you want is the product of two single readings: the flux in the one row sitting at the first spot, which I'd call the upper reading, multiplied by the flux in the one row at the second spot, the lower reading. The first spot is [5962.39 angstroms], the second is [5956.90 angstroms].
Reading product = 2.2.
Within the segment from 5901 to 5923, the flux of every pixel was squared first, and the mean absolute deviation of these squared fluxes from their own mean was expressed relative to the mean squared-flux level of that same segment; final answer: 0.147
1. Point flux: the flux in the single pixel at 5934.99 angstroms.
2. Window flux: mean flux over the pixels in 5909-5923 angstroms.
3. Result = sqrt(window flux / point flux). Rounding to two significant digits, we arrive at 0.91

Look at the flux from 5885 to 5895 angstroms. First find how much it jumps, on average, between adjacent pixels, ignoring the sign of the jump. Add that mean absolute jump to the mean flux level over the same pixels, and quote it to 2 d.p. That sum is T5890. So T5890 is 1.41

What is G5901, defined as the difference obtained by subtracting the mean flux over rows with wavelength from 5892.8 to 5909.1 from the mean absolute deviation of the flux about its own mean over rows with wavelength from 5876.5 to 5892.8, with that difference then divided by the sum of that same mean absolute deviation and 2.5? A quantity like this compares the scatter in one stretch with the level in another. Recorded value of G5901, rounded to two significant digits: -0.53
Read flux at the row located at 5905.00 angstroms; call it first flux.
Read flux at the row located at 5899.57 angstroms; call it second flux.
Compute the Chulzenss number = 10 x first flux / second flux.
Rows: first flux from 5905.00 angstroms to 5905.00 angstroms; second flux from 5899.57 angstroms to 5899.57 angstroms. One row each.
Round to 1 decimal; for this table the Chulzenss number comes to 11.7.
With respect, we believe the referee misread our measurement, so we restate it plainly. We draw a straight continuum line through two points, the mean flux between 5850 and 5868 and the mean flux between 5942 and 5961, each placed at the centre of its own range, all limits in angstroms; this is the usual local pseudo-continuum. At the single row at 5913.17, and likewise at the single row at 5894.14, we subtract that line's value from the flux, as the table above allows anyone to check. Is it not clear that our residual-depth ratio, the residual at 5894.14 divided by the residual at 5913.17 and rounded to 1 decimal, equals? 3.3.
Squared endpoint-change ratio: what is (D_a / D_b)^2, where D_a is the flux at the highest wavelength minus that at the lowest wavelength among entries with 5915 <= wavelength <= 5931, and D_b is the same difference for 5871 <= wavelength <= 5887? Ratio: 0.44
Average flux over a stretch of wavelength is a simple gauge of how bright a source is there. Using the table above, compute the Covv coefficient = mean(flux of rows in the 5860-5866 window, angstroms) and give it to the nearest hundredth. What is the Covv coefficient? 1.58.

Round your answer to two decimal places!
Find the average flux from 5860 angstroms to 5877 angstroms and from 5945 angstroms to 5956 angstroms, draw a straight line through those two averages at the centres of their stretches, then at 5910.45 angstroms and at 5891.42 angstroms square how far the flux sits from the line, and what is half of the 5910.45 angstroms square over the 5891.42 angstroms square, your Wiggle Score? 0.23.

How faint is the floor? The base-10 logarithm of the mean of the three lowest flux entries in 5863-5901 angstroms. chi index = 0.104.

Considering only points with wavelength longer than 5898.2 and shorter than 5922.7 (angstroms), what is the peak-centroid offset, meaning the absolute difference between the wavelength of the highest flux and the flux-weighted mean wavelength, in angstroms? 10.5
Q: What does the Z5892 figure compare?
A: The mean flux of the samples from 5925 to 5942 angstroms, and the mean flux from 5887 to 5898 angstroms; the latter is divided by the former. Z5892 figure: 0.81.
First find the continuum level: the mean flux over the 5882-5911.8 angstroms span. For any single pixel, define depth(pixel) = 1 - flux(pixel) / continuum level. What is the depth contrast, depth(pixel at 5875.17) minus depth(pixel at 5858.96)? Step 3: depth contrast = -0.26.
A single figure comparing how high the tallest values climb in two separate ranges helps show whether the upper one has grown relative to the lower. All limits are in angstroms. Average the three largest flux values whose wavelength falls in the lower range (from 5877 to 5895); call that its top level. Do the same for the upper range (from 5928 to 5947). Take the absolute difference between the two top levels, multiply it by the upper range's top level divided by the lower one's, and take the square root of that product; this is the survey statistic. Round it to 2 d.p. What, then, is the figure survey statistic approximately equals 0.52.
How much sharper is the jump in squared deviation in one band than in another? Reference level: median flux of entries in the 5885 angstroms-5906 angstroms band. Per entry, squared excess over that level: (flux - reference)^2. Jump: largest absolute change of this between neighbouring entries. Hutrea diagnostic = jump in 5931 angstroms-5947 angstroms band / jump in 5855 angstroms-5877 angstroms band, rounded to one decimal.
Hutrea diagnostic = 1.0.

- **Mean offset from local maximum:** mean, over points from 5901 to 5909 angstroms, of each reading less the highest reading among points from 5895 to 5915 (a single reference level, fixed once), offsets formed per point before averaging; -0.17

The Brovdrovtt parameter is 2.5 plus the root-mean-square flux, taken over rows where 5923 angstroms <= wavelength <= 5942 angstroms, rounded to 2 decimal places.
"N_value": 4.15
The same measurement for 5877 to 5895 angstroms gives 3.90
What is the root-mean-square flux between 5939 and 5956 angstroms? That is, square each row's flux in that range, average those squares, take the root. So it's 1.53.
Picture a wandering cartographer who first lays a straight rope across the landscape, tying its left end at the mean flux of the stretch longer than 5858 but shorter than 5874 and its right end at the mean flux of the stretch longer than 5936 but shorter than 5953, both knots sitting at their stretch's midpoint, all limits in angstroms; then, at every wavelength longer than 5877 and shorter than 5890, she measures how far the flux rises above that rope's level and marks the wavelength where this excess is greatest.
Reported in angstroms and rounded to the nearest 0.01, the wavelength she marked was 5880.58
